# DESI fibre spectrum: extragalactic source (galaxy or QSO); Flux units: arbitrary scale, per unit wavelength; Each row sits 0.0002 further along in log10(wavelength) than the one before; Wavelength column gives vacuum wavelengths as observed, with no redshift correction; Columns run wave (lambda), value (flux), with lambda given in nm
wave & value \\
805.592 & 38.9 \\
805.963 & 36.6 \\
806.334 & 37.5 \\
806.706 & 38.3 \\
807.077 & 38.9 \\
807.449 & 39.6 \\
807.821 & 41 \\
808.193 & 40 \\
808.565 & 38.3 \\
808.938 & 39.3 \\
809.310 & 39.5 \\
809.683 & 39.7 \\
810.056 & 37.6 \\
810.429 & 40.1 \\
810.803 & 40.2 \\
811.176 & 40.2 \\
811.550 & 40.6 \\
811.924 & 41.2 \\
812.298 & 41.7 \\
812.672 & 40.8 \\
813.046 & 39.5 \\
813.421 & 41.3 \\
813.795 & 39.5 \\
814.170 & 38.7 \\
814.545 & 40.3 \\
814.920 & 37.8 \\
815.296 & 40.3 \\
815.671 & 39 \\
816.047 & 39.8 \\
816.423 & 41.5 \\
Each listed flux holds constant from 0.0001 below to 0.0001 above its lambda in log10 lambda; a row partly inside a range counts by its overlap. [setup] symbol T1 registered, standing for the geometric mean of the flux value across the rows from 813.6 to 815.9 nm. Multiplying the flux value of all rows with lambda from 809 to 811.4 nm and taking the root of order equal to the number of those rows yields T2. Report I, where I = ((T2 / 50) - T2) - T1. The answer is -78.0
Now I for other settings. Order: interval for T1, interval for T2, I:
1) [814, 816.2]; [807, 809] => -78.0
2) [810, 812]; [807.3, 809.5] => -78.8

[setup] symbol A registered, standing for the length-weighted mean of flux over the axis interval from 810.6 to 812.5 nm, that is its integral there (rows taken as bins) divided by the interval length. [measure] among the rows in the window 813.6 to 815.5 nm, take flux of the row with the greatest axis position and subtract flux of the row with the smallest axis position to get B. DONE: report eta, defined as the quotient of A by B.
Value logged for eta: 51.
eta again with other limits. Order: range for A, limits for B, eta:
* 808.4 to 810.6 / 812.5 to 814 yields -30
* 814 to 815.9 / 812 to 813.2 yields -18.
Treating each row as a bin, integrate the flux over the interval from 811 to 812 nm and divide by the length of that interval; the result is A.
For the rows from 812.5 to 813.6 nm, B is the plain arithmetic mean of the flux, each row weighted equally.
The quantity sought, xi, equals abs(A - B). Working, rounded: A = 40.6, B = 40.53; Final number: 0.1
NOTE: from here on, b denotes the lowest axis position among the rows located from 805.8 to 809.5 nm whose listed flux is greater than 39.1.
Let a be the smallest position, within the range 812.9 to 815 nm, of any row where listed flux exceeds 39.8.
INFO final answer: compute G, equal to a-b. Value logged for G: 5.97 nm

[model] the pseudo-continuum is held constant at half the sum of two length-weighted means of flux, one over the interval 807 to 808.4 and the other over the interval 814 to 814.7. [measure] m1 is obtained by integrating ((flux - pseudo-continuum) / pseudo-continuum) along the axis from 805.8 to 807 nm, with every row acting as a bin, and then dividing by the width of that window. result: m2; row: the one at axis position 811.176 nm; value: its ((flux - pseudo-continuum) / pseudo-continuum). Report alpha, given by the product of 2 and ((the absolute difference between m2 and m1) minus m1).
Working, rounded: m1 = -0.053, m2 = 0.01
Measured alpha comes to 0.24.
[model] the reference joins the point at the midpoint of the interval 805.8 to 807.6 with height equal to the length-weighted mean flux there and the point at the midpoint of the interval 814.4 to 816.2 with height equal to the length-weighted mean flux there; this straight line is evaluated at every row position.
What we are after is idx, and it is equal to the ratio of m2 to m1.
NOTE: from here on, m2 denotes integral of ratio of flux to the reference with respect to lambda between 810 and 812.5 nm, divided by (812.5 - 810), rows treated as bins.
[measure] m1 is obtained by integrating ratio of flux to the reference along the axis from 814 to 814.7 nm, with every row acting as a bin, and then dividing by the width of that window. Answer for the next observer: 1.03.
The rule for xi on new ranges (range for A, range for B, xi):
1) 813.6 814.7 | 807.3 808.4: 0.7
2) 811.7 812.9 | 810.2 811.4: 1.0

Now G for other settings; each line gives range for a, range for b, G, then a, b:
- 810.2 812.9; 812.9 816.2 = -2.62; 810.429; 813.046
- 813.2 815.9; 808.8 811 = 4.48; 813.421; 808.938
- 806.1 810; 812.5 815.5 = -4.85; 807.821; 812.672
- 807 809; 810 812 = -2.61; 807.821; 810.429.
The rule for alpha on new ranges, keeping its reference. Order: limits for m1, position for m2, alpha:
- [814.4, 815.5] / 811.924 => 0.10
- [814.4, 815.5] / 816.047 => 0.03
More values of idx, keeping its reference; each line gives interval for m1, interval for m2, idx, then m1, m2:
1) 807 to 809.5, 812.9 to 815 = 0.98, 1.03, 1.01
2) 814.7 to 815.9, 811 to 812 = 1.05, 0.99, 1.04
